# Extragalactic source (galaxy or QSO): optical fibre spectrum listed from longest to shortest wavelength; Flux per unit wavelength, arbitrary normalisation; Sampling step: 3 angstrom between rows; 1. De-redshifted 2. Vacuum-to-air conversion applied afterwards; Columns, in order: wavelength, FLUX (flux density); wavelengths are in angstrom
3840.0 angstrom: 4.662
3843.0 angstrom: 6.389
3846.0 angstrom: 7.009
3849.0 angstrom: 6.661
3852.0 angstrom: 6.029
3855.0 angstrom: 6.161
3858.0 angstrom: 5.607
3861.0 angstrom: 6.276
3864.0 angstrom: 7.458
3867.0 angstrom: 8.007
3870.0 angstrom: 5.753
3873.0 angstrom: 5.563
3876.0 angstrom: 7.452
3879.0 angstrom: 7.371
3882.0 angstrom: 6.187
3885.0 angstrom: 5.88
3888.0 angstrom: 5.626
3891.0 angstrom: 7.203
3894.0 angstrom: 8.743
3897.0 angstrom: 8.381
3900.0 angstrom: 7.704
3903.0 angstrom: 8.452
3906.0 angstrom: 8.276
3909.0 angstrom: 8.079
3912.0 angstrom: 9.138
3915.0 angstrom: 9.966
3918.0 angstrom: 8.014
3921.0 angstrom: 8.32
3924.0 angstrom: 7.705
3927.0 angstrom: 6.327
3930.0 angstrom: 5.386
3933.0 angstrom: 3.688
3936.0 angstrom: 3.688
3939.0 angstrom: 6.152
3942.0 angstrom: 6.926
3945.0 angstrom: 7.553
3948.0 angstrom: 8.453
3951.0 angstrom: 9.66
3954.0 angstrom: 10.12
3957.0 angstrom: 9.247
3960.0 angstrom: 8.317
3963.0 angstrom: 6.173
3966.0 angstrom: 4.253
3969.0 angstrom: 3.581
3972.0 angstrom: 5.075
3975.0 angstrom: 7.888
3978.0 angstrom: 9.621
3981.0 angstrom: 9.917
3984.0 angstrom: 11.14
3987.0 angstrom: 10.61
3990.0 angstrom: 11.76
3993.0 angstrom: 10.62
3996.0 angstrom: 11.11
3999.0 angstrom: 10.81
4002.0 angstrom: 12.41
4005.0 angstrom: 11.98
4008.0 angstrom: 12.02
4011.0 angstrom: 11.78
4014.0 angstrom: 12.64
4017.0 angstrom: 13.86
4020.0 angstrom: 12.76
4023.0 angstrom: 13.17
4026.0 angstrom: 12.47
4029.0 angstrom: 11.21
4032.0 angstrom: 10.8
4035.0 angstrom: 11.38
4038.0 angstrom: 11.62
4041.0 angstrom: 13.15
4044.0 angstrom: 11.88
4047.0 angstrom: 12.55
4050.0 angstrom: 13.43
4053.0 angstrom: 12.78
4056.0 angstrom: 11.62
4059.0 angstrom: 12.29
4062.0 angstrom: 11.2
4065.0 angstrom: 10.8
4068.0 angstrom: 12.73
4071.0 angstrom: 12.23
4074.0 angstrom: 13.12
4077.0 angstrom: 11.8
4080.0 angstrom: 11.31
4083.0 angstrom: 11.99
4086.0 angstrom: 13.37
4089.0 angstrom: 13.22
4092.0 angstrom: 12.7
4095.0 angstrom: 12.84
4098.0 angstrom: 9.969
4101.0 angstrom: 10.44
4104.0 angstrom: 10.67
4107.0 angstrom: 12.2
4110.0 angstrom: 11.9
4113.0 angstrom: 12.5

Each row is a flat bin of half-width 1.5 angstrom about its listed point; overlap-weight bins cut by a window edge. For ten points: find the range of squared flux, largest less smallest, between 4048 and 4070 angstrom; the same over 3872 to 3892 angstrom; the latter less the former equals -39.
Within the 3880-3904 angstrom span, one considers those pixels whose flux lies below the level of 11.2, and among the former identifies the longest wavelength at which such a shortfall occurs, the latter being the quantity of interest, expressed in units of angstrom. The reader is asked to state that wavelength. 3903.0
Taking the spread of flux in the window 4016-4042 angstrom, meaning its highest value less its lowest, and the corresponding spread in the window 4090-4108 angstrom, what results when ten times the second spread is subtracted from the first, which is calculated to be -26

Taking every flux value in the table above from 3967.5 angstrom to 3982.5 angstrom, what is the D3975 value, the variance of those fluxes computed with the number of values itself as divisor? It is 6.3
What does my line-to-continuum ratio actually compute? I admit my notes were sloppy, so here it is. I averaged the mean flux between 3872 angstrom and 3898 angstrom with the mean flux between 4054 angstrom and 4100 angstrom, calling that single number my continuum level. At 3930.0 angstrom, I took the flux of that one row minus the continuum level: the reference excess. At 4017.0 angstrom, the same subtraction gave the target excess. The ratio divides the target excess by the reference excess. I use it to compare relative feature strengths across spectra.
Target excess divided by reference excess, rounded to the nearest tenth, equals -1.1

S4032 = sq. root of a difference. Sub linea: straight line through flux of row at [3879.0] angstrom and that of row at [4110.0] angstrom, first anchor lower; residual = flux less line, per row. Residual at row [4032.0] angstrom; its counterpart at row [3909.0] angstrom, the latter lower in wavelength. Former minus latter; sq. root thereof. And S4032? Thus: 0.56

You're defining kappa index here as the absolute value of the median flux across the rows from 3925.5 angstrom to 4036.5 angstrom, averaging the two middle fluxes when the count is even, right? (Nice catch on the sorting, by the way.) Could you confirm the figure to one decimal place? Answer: 10.1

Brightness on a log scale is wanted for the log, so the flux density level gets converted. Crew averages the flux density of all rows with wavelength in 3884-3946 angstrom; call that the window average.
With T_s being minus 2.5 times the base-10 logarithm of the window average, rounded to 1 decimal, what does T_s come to -2.1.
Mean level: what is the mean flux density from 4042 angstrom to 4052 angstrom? 13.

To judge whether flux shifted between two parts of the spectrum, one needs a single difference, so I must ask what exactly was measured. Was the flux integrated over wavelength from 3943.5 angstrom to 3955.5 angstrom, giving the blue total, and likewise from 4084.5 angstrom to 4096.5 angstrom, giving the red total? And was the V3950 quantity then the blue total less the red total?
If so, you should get -49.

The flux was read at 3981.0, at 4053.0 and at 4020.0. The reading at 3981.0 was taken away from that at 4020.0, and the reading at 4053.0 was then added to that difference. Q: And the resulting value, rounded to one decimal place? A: 15.6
